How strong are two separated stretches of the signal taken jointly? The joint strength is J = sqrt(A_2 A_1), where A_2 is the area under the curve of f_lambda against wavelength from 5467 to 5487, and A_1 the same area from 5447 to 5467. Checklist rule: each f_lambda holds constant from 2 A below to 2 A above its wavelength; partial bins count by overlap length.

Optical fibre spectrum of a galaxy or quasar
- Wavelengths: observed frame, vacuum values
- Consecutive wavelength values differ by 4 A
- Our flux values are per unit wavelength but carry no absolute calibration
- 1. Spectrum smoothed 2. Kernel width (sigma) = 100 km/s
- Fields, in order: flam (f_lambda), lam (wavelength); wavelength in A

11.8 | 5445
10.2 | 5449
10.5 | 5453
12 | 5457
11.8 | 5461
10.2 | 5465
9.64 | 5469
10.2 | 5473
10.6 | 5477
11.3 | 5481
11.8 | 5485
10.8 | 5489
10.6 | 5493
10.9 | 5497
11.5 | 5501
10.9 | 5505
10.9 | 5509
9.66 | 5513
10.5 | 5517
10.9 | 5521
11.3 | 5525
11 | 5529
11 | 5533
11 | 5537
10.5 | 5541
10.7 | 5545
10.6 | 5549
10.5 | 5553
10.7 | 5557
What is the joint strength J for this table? 216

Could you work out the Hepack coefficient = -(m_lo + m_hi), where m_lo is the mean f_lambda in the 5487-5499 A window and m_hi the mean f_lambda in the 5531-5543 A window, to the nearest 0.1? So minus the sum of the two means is -21.6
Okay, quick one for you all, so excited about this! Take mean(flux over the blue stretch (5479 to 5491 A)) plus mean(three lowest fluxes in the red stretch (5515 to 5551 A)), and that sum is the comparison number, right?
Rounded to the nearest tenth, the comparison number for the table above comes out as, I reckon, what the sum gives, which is 21.8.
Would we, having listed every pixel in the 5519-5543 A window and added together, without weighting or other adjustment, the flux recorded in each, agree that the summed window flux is 66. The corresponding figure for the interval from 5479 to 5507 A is 78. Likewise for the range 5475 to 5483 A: 22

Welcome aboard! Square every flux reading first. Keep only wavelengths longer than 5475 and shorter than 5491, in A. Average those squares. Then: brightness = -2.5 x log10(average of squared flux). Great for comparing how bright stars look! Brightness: -5.23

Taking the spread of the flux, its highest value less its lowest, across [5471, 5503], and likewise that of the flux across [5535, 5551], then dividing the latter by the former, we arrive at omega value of 0.31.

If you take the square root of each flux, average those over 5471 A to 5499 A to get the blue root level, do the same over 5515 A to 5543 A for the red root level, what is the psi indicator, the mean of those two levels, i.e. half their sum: 3.299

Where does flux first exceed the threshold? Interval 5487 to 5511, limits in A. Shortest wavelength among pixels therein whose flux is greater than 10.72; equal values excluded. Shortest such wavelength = 5489 A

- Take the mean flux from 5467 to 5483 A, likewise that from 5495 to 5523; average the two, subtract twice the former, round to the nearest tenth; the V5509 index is -10.3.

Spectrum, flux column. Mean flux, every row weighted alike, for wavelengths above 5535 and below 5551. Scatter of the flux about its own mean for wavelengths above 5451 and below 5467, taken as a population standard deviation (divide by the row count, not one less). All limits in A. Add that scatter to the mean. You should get 11.5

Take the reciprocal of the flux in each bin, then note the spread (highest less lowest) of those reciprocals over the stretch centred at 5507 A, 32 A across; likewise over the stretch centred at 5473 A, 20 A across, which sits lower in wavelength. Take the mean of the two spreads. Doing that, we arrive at 0.016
